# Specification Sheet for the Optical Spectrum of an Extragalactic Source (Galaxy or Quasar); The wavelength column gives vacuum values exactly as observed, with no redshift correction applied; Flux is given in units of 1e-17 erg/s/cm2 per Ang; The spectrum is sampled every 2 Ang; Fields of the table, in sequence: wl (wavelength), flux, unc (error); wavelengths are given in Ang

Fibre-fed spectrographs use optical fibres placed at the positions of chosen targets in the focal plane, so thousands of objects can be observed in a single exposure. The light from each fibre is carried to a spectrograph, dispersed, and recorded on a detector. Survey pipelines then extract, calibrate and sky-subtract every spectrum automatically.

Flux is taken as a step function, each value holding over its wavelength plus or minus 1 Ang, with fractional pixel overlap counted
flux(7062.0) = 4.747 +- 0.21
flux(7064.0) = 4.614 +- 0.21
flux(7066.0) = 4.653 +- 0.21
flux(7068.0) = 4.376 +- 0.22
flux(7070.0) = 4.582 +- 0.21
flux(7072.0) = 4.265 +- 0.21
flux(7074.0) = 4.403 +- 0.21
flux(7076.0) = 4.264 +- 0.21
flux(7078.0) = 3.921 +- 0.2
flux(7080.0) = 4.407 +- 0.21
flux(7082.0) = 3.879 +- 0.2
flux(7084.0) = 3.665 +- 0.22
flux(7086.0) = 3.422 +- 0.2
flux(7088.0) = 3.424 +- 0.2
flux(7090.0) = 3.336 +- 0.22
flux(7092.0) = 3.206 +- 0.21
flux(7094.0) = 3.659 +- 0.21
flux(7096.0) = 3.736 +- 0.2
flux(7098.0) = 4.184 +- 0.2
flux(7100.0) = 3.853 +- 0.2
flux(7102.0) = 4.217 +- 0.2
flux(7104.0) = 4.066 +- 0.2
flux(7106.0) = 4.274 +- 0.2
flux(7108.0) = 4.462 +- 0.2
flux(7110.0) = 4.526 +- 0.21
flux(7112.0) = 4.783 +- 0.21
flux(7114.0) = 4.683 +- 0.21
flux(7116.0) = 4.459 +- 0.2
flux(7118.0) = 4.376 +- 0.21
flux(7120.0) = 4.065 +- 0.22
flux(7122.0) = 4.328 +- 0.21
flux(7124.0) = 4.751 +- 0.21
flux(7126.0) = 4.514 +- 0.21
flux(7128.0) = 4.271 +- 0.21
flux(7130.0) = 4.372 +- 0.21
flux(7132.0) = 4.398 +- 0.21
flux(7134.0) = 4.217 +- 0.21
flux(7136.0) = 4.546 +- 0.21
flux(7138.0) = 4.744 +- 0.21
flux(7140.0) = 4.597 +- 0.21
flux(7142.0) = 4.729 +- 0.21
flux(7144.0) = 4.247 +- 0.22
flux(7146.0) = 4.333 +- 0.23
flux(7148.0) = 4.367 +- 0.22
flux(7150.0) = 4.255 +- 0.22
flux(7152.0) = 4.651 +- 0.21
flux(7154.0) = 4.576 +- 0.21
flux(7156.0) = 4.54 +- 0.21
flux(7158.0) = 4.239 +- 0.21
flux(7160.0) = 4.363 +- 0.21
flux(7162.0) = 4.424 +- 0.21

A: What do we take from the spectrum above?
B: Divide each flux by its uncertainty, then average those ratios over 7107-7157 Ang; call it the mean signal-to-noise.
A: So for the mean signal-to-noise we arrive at 21.2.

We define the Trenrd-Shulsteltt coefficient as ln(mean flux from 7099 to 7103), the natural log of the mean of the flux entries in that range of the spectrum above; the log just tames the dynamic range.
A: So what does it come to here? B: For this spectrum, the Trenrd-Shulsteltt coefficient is 1.40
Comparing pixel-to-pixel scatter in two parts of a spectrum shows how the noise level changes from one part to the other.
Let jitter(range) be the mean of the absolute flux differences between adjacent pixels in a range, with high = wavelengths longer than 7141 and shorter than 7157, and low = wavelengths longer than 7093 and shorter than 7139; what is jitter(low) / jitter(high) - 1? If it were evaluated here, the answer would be 0.25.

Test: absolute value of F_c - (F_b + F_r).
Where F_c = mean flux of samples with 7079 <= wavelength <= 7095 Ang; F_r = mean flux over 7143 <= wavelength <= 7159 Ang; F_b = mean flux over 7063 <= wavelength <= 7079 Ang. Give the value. 5.2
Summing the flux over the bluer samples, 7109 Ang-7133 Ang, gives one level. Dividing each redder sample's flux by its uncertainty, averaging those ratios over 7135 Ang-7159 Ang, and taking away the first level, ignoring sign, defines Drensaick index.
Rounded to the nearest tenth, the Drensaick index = 32.5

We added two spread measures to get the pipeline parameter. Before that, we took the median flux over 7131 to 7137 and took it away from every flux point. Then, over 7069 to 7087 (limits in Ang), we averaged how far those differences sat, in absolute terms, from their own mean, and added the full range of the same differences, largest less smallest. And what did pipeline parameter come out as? 1.5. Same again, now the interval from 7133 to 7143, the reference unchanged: 0.7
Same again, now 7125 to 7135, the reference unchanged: 0.4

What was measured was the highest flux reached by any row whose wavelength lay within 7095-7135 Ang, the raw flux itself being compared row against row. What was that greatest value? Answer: 4.783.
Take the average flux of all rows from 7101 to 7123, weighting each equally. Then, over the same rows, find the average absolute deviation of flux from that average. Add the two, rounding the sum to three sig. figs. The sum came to 4.56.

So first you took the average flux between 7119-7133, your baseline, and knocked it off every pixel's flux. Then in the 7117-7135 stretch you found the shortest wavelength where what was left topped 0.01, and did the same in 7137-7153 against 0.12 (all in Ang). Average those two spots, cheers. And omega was 7131 Ang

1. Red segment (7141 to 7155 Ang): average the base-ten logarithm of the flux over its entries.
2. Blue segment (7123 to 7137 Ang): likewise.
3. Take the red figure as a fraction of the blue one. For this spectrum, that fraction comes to 1.00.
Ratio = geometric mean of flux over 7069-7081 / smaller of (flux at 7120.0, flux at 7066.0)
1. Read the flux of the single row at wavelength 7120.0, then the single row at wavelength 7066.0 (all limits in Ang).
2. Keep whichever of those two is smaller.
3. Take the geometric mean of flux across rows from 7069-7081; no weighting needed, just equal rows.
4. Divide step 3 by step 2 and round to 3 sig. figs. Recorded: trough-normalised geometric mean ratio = 1.06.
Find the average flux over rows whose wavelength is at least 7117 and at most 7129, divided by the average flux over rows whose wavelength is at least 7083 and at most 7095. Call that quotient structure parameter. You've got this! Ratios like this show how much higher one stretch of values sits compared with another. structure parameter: 1.27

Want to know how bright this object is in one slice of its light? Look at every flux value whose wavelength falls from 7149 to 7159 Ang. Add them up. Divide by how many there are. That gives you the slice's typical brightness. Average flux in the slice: 4.45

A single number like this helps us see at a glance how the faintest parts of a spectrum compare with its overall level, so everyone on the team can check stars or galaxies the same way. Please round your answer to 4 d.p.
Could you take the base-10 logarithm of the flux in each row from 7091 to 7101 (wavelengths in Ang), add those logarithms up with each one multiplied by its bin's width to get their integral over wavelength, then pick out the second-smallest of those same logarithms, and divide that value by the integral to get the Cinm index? 0.0989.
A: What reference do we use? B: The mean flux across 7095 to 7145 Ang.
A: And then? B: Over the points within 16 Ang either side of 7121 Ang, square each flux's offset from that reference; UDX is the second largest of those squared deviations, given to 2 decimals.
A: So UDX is 0.14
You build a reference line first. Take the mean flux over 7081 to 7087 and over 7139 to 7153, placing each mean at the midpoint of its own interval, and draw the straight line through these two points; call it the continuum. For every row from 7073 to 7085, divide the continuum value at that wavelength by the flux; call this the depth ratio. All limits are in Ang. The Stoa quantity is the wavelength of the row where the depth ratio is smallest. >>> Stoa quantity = 7074.0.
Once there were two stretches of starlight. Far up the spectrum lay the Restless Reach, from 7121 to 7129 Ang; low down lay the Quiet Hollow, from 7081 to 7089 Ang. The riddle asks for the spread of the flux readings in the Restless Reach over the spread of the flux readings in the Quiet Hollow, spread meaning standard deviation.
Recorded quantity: 1.0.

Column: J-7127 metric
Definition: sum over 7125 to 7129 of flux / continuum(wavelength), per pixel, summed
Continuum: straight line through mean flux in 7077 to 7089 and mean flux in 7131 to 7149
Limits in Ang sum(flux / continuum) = 2.0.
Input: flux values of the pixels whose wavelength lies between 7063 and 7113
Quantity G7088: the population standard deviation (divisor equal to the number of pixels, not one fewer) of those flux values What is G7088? 0.44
